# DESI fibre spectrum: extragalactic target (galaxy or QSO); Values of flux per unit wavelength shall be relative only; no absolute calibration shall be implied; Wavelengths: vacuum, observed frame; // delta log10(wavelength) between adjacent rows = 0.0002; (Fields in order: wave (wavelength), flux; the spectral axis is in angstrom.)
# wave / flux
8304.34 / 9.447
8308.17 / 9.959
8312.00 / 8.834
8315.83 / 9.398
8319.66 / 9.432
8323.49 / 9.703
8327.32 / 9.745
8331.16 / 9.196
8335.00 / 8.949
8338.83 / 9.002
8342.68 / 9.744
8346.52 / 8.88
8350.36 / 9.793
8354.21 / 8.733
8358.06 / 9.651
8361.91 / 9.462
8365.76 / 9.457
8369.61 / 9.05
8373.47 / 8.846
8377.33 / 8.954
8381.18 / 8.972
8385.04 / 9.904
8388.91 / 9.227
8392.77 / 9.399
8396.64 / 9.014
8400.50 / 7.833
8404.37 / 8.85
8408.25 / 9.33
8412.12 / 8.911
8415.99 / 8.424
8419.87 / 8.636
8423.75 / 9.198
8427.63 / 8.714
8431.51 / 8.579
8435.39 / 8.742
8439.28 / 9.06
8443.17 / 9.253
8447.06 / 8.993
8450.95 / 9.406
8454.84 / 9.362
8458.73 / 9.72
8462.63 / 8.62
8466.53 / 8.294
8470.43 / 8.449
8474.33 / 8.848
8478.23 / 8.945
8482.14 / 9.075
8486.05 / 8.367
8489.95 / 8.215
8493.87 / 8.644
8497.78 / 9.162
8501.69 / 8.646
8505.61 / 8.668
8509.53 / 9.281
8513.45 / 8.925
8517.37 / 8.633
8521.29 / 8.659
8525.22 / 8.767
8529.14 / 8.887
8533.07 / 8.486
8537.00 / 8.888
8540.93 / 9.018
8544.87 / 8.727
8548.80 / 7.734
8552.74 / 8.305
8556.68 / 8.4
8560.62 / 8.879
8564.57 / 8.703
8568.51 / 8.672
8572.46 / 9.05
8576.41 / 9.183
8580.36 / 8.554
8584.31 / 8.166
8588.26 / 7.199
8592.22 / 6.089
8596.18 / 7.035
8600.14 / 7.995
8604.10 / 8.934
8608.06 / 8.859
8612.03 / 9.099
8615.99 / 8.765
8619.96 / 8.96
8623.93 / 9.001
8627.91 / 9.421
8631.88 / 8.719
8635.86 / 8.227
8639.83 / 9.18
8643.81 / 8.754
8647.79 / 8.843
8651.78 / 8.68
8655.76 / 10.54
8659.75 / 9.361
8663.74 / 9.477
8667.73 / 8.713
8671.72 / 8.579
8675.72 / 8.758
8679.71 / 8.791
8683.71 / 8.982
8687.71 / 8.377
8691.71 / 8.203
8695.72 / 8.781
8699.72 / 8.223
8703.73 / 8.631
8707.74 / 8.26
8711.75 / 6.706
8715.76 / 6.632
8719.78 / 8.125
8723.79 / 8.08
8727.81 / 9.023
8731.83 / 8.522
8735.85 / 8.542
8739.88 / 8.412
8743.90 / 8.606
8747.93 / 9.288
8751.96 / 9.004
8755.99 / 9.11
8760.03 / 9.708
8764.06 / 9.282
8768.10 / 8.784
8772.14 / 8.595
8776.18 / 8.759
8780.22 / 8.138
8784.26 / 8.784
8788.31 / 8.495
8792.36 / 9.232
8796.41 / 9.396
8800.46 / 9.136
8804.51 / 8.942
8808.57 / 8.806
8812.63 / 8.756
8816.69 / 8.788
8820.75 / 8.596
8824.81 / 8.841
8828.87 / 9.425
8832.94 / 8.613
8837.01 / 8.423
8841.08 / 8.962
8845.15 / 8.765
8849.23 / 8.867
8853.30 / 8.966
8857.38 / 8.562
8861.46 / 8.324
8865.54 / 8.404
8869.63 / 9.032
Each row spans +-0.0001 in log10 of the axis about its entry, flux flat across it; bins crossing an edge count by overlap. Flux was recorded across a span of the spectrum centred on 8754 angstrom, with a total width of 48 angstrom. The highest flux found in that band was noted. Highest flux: 9.708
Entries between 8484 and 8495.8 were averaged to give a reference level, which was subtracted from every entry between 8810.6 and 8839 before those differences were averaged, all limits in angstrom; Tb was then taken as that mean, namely 0.4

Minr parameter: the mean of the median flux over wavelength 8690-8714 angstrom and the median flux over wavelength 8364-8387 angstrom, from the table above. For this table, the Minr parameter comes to 8.63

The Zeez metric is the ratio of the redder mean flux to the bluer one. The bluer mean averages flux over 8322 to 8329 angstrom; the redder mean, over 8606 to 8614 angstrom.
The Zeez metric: 0.92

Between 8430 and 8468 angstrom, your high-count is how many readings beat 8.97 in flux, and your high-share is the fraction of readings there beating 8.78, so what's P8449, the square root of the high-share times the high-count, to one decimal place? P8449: 1.9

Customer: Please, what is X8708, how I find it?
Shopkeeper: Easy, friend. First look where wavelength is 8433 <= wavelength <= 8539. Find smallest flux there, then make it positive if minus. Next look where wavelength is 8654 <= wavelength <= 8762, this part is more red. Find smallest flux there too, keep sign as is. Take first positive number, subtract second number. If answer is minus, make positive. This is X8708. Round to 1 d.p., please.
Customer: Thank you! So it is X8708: 1.6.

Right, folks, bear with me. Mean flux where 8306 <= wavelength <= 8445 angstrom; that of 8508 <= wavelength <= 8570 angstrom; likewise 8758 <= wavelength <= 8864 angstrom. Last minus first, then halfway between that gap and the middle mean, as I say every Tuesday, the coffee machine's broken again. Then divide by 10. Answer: 0.420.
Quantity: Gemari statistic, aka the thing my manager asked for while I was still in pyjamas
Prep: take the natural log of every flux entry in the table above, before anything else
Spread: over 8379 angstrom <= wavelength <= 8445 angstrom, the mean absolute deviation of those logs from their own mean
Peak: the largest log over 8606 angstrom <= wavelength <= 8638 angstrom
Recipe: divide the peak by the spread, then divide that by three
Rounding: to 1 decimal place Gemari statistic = 19.7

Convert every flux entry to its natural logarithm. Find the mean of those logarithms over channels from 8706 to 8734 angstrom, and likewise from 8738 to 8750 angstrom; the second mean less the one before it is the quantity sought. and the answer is 0.11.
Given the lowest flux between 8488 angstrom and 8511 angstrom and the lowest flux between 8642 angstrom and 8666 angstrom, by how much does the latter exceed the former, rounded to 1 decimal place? 0.5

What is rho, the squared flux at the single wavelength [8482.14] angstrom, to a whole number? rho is 82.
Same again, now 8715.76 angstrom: 44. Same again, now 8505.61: 75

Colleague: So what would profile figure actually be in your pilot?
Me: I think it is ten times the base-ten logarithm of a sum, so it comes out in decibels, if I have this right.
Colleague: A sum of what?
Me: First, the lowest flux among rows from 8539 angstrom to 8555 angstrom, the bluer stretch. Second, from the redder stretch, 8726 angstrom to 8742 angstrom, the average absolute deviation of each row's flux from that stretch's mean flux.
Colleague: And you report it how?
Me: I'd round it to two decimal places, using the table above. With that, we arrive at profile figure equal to 8.99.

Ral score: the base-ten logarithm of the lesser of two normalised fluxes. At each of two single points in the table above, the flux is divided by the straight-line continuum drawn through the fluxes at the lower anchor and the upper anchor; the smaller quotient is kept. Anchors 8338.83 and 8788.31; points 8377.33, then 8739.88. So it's -0.007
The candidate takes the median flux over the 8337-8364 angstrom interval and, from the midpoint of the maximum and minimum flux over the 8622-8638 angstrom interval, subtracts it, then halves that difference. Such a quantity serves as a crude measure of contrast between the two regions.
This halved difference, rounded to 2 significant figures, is -0.32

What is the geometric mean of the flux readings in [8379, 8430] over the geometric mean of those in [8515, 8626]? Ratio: 1.06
